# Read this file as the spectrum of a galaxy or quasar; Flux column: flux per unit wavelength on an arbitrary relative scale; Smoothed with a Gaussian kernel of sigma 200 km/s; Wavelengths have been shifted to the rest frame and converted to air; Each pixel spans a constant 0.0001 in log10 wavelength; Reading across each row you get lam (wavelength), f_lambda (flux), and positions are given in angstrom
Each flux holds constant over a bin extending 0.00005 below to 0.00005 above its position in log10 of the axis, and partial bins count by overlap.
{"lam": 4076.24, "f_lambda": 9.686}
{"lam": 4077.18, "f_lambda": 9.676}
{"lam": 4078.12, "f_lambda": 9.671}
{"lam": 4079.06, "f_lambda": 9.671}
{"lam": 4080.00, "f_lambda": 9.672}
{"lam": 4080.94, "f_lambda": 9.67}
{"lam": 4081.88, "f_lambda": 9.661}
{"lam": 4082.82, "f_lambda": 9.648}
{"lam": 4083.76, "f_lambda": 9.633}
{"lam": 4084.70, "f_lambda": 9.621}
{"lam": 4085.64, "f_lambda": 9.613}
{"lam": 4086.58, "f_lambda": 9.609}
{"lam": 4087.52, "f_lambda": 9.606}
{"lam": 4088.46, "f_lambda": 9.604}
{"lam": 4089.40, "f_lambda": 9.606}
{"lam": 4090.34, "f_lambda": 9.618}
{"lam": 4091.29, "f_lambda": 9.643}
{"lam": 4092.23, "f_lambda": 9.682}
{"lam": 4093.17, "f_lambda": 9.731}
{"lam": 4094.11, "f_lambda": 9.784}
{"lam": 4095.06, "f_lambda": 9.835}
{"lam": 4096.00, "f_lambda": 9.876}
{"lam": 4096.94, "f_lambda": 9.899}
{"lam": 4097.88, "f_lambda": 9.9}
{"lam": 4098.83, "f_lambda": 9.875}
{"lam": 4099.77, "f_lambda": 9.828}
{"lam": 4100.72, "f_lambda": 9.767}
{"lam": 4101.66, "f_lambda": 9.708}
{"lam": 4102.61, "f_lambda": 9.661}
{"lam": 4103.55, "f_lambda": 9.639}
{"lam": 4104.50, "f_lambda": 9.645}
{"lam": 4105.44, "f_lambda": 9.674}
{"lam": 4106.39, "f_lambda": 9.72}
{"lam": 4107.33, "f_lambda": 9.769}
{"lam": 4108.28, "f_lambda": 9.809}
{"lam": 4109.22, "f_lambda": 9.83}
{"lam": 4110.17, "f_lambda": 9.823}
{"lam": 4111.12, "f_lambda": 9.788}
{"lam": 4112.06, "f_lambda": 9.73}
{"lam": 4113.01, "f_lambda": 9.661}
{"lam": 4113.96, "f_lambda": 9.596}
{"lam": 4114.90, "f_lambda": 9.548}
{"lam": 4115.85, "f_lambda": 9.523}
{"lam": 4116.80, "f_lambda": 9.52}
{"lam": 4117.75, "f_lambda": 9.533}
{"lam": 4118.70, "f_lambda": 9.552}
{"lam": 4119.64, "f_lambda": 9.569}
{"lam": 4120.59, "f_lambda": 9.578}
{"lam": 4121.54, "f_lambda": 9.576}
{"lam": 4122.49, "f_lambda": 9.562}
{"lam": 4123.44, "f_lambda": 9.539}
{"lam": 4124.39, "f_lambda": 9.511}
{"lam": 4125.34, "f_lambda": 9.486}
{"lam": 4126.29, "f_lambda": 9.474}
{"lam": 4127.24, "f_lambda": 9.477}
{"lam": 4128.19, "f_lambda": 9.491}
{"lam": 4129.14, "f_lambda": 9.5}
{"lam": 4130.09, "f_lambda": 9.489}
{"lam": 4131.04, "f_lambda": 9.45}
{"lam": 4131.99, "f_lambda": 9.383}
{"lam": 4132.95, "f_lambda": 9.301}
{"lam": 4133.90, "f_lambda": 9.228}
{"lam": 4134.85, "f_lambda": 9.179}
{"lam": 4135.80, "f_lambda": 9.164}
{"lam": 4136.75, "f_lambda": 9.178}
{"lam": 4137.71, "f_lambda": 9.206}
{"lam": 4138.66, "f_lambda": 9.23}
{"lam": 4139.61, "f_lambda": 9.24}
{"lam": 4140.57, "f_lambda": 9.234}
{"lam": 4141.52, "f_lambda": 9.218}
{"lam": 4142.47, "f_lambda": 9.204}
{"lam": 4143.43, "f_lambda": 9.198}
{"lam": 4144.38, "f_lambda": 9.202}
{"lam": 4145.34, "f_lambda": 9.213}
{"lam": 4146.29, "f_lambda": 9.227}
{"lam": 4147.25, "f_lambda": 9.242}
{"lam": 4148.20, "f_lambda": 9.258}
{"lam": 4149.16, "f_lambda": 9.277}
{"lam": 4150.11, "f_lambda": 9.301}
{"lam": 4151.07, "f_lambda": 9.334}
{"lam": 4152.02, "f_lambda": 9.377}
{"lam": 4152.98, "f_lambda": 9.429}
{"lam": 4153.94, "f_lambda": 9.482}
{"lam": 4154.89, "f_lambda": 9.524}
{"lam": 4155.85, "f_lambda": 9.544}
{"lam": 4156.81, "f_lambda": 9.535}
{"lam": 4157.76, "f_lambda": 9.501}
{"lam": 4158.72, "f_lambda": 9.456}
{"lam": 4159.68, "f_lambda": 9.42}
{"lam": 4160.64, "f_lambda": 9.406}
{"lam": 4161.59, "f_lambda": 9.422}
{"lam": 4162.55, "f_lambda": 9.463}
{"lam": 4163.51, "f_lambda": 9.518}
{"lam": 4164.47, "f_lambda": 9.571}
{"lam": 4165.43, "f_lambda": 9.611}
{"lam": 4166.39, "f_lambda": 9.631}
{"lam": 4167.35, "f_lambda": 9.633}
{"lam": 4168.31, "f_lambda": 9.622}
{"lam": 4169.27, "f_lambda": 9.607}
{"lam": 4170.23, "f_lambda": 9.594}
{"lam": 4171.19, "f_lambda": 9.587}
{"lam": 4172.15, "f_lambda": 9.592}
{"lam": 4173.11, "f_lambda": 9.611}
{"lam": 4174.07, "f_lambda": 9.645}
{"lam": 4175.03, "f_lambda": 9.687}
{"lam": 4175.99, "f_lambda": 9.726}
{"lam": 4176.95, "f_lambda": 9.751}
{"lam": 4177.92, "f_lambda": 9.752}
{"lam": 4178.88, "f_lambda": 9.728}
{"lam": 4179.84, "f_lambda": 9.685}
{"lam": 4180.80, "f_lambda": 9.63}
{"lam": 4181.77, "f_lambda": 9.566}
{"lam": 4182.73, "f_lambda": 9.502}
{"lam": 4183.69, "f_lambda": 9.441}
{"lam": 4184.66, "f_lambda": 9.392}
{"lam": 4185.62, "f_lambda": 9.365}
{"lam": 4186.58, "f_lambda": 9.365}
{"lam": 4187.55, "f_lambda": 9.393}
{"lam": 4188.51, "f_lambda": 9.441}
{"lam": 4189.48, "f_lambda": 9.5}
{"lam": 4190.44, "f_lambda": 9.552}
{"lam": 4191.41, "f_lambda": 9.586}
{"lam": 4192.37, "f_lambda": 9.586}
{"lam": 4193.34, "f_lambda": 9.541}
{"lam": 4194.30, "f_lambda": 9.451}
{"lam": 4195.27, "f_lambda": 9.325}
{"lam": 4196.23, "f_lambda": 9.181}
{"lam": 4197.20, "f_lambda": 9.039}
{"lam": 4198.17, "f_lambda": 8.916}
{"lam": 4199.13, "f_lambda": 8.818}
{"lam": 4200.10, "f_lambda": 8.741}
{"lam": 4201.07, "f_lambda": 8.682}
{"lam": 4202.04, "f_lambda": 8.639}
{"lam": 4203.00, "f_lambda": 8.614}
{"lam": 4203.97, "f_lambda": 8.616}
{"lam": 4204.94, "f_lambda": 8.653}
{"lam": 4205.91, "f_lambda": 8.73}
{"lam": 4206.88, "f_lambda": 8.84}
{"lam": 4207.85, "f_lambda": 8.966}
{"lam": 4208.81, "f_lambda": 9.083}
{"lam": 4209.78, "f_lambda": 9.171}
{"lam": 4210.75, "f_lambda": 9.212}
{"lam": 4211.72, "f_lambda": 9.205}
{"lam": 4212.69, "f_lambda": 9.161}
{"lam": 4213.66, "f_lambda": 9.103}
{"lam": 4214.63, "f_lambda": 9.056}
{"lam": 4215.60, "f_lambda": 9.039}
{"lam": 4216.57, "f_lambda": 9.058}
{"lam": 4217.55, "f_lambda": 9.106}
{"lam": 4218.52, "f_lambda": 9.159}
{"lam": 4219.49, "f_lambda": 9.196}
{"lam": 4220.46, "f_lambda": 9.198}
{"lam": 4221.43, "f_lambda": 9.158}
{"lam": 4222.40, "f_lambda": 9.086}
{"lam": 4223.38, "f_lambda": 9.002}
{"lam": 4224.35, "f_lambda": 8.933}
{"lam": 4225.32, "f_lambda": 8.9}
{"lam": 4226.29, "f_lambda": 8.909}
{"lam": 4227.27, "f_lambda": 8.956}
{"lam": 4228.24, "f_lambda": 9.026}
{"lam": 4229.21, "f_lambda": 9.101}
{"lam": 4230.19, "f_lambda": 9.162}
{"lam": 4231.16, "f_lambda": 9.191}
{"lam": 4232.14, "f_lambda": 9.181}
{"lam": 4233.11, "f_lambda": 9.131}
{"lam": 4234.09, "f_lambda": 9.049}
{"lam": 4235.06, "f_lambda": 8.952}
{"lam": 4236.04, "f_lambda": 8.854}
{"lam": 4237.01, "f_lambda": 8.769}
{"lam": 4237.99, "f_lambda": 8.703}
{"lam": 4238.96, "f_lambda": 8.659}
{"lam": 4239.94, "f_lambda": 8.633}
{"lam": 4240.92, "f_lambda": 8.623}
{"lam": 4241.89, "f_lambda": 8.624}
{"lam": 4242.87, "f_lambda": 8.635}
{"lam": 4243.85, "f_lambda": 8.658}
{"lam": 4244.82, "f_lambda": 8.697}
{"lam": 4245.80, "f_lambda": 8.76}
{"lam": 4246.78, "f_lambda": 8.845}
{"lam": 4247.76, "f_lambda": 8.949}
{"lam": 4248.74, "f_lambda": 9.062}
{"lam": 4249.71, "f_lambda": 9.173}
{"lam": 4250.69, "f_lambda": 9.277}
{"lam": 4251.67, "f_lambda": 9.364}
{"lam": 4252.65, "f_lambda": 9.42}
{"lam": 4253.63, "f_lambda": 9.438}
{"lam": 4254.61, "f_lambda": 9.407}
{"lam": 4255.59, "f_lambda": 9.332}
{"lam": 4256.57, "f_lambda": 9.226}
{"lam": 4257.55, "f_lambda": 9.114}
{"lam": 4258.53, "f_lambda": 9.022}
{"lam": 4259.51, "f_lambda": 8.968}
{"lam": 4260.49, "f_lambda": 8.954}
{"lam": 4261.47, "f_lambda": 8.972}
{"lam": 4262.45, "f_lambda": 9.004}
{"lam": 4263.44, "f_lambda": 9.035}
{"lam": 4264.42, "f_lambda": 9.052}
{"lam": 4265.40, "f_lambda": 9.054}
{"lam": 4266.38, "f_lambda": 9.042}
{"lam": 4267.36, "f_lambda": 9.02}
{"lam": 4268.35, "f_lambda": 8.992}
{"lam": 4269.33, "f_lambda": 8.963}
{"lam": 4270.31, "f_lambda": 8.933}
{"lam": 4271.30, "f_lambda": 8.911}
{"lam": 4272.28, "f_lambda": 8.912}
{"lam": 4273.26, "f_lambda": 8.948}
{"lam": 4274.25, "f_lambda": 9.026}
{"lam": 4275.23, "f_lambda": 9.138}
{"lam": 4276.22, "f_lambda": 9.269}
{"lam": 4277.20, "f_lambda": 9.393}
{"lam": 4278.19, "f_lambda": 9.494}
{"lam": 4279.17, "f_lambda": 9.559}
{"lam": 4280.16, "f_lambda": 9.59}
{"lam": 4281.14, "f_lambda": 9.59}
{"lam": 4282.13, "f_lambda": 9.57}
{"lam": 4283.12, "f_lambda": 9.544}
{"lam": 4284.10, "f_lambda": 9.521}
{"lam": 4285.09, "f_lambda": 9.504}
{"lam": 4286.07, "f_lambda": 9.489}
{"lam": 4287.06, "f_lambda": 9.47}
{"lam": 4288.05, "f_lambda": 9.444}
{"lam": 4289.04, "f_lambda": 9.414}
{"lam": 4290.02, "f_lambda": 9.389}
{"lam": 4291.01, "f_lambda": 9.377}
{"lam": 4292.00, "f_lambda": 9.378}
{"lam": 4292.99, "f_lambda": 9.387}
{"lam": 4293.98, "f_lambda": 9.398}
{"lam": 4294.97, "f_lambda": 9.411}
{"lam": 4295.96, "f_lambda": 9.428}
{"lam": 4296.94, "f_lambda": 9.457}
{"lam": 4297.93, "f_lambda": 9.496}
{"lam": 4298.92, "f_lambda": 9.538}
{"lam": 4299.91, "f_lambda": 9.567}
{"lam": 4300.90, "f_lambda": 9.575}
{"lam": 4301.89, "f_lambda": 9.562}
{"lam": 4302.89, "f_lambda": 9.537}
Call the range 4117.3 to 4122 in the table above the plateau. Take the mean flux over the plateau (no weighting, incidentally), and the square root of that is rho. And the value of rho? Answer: 3.09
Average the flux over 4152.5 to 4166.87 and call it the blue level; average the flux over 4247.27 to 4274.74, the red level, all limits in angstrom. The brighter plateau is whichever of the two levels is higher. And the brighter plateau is 9.50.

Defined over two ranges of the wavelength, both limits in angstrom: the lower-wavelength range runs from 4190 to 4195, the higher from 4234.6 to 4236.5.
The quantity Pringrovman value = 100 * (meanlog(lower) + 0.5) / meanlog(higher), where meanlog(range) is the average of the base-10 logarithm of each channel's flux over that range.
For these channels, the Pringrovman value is 156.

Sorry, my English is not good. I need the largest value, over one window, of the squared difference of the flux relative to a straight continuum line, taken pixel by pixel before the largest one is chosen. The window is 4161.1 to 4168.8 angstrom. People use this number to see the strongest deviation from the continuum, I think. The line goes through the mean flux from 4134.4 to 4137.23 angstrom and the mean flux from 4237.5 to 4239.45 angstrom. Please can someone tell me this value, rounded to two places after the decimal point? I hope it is 0.37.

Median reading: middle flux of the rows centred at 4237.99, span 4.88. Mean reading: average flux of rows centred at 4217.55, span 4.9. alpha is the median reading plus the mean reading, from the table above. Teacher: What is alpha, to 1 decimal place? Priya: 17.8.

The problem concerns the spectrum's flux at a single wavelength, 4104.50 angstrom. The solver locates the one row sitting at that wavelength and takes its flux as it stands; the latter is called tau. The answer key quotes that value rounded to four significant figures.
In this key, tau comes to 9.645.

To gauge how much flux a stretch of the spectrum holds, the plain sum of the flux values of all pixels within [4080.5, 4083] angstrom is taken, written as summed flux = 29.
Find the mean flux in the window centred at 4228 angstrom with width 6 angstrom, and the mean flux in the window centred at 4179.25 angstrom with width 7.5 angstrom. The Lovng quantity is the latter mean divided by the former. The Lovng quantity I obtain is 1.07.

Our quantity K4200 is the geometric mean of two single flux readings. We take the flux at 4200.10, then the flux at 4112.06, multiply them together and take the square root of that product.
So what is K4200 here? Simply 9.22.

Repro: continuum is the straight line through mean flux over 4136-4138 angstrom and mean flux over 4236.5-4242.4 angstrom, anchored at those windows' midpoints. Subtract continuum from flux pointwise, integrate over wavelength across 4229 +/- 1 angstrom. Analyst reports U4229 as 0.7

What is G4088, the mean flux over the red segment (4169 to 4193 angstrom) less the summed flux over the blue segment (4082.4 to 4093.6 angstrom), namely -106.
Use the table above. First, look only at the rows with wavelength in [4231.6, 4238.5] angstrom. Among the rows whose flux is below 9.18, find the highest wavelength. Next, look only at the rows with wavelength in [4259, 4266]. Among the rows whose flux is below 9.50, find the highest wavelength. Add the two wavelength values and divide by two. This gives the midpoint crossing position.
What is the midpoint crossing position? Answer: 4251.7 angstrom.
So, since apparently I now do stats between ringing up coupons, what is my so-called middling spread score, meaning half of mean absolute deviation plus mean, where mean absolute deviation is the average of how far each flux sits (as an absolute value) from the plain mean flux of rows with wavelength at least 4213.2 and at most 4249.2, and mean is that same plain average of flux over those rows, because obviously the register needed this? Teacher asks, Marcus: 4.56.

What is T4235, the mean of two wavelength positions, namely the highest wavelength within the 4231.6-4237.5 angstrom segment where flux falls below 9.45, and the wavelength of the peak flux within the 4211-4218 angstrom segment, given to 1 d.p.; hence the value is 4224.4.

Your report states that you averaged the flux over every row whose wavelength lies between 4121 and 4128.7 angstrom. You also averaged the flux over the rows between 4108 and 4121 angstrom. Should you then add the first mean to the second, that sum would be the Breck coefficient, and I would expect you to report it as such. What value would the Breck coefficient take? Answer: 19.2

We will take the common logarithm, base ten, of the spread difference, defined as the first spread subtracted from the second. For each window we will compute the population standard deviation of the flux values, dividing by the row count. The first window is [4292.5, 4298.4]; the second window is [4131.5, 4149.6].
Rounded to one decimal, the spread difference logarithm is -1.9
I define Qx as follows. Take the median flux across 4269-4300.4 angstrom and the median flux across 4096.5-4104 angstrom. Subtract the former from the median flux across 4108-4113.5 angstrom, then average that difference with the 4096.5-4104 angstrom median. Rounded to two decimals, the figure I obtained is 5.09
